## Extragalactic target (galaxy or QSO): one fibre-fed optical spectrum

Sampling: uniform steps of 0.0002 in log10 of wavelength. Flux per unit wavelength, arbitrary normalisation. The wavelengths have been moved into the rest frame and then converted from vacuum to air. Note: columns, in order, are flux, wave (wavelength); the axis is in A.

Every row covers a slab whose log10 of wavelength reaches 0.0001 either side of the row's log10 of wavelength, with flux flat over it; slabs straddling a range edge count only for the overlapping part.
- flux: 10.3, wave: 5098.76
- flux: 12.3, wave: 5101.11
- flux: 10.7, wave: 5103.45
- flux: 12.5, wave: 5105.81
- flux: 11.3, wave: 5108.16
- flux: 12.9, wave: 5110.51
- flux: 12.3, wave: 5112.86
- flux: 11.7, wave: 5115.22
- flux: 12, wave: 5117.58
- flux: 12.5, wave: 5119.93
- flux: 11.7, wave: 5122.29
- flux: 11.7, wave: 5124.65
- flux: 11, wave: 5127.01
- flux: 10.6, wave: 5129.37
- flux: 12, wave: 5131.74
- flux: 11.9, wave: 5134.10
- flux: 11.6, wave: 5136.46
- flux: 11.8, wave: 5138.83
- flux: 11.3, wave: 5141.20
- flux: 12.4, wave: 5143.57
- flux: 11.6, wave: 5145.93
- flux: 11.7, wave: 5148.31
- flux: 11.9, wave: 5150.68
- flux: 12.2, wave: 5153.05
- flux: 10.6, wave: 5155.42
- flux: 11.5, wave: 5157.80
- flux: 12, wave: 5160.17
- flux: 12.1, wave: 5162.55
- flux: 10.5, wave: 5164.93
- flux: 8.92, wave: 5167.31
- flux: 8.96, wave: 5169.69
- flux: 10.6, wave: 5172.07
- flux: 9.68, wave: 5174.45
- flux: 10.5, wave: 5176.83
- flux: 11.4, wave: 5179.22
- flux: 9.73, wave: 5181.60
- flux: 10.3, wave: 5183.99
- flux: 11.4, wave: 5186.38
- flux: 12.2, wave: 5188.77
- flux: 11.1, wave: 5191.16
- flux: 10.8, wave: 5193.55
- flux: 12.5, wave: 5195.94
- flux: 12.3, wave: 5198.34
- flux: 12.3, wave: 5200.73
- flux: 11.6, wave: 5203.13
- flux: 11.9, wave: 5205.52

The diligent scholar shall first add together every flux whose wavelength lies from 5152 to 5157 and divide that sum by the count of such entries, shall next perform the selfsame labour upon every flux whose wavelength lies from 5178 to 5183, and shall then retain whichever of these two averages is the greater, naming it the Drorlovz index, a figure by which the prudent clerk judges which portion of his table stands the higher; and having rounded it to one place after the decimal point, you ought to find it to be 11.4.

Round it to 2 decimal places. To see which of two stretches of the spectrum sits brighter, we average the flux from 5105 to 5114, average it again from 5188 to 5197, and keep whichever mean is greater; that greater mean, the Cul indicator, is 12.25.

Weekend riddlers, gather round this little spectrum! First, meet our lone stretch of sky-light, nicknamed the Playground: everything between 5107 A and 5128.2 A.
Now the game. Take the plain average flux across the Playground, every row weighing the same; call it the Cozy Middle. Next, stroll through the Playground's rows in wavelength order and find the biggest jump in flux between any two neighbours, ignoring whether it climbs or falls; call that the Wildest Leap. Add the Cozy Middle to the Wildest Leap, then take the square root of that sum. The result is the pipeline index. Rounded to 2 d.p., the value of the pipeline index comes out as 3.67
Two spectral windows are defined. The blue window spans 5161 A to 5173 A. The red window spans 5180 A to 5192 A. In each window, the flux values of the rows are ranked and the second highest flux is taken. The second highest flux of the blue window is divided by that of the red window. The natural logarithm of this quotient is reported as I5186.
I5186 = -0.073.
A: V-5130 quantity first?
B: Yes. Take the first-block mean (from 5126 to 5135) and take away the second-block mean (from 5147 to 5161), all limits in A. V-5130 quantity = -0.3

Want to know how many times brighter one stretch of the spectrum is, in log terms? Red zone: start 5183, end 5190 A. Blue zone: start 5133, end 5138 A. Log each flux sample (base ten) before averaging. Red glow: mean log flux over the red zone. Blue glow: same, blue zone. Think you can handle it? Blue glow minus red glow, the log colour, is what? 0.018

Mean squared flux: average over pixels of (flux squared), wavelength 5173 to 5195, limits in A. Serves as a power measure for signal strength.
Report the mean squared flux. 117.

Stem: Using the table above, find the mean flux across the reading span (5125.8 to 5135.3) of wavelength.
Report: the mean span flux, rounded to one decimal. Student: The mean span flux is 11.4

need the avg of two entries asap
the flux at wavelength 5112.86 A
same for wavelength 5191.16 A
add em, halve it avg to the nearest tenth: 11.7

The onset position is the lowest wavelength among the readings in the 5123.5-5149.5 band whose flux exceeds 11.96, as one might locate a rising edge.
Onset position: 5131.74 A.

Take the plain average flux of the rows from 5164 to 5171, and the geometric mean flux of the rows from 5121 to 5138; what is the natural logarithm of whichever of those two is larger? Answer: 2.44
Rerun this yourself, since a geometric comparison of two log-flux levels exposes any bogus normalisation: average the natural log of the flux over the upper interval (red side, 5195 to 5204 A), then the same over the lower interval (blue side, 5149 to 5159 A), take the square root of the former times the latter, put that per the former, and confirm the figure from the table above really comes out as 0.99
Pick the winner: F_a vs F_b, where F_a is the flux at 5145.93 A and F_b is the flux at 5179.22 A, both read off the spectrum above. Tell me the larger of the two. 11.6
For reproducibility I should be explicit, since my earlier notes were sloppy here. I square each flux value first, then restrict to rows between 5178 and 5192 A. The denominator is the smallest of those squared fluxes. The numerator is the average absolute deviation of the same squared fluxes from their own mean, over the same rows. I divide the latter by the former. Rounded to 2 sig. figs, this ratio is 0.15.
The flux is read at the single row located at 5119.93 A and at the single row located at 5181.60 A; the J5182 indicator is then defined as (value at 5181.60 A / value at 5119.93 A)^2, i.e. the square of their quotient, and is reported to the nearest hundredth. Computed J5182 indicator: 0.61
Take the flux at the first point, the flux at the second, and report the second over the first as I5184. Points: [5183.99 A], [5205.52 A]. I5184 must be 1.16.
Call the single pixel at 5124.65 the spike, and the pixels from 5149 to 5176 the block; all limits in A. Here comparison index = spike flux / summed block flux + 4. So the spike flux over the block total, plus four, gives 4.098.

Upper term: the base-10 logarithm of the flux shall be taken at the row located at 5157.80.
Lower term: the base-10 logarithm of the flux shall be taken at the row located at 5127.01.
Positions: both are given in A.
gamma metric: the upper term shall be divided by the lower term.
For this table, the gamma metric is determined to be 1.02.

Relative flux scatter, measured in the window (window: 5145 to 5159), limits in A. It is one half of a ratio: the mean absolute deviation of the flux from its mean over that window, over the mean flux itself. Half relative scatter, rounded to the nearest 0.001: 0.015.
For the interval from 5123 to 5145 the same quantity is 0.018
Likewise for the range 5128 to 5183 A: 0.039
